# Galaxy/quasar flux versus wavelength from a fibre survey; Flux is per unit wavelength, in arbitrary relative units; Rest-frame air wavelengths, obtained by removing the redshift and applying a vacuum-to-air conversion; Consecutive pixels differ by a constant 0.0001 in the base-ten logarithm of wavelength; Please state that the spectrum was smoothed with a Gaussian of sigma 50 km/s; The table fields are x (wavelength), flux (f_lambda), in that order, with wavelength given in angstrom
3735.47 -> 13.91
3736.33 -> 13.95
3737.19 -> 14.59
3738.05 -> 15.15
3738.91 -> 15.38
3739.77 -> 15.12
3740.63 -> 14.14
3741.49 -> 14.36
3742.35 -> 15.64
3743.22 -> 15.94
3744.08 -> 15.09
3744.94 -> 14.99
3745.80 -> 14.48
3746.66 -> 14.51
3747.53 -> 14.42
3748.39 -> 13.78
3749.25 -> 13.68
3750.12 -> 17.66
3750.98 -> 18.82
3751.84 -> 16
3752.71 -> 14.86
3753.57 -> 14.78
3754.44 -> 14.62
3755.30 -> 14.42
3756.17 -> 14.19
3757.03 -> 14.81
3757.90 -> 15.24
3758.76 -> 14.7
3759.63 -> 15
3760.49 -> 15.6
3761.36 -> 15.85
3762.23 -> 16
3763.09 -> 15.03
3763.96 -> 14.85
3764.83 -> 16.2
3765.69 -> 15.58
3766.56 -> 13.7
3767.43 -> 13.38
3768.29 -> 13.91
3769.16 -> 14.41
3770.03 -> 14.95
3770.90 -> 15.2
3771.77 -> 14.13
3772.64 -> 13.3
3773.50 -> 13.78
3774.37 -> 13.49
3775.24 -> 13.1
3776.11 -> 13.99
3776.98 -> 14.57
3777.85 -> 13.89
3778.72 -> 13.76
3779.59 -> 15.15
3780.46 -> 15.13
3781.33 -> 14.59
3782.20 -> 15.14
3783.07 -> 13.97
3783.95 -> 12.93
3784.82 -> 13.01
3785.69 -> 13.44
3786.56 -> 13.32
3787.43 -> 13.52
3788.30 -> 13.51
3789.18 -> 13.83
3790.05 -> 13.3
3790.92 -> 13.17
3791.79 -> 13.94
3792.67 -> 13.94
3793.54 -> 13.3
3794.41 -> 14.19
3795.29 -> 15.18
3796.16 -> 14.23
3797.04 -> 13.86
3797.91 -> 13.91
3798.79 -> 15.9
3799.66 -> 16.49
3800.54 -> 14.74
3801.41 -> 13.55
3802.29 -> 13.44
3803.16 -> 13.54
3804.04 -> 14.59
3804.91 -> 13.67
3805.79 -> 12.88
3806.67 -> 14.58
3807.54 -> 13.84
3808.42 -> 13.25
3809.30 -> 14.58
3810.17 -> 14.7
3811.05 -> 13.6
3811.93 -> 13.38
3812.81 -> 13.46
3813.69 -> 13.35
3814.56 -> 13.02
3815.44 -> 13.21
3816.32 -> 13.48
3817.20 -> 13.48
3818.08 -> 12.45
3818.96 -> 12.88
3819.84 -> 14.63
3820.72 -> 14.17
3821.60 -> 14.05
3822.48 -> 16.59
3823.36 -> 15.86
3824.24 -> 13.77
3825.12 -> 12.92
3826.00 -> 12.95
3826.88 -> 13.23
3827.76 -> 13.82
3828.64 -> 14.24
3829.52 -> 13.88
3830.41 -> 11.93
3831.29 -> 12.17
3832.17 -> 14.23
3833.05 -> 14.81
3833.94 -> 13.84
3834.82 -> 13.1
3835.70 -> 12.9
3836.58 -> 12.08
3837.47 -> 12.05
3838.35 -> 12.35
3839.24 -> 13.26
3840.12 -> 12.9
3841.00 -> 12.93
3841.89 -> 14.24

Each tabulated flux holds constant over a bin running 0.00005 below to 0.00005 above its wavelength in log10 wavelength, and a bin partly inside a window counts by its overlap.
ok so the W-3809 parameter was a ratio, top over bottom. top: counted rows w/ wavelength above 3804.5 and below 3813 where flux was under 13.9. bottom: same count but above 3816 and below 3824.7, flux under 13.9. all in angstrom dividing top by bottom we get 1.40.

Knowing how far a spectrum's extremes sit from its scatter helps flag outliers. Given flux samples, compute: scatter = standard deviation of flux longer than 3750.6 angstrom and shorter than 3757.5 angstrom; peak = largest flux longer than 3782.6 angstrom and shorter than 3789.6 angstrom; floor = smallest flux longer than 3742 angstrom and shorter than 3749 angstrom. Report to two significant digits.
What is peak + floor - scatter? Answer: 26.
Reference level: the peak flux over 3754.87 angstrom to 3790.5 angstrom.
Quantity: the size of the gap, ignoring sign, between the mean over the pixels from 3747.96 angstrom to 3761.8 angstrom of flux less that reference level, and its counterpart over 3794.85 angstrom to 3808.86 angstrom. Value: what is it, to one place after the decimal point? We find 1.0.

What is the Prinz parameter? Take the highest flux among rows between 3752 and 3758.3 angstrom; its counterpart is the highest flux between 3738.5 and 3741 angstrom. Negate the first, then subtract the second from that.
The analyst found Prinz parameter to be -30.6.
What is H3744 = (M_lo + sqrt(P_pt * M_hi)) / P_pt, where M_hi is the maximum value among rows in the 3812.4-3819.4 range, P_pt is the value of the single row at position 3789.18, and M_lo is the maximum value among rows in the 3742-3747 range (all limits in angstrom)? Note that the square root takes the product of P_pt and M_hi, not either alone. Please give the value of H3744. 2.14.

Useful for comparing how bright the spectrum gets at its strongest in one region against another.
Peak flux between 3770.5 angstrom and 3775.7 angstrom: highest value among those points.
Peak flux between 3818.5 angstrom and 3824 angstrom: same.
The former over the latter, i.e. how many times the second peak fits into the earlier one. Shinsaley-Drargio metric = 0.92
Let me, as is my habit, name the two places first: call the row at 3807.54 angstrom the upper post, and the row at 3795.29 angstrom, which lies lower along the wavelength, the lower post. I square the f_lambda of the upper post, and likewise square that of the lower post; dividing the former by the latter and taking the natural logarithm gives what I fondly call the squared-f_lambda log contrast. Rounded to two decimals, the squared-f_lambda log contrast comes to -0.18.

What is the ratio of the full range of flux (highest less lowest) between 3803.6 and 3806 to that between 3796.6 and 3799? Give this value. 0.8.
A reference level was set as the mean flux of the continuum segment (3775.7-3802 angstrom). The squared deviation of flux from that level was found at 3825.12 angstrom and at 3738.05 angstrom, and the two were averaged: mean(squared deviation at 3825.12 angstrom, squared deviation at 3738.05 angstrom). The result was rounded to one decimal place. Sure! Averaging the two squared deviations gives 1.2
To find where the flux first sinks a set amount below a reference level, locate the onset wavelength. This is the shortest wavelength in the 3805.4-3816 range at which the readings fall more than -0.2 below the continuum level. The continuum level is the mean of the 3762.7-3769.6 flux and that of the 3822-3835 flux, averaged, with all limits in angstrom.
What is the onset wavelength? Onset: 3805.79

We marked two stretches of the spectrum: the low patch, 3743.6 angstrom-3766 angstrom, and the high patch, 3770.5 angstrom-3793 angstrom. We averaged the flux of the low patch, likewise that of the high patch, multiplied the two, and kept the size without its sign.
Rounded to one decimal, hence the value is 211.1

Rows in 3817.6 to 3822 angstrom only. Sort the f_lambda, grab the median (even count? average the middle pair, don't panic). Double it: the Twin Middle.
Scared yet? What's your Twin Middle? 28.1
